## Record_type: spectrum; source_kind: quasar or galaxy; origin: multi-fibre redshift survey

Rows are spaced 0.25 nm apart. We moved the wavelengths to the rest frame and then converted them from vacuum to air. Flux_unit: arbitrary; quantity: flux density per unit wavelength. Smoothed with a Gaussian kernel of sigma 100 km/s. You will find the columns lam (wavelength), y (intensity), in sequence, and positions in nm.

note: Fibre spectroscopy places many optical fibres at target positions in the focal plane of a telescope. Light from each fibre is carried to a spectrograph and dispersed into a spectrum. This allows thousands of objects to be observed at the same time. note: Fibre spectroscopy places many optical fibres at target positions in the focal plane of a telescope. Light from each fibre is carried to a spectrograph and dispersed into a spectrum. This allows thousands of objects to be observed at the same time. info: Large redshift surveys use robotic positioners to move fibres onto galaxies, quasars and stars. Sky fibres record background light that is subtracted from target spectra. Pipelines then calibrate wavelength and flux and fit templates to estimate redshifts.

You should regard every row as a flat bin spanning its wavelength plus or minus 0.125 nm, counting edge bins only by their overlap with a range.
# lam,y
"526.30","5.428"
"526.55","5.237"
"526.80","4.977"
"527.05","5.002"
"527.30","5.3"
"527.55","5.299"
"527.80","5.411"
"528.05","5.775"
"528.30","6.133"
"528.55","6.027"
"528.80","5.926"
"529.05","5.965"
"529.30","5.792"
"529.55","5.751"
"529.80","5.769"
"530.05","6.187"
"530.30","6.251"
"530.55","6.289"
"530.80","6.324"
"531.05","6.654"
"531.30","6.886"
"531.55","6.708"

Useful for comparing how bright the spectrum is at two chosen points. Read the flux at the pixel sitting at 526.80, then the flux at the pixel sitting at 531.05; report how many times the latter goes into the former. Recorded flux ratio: 0.75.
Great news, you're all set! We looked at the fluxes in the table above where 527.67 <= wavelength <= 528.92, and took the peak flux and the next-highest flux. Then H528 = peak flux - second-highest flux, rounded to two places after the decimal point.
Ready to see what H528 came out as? 0.11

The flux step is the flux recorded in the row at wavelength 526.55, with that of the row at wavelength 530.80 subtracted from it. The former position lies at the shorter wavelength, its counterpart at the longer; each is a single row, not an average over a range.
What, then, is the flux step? -1.1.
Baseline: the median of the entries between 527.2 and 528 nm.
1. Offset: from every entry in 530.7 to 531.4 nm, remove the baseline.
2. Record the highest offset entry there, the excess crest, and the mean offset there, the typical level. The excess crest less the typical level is 0.26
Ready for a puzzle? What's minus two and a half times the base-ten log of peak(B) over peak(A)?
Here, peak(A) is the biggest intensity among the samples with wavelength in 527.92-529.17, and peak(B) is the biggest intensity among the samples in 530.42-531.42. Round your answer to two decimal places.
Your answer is -0.13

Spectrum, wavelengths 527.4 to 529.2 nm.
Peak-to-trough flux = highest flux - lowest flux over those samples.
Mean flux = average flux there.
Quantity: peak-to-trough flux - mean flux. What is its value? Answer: -5.0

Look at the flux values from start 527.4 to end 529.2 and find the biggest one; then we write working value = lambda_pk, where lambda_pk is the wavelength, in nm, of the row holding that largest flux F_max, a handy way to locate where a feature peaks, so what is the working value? 528.30 nm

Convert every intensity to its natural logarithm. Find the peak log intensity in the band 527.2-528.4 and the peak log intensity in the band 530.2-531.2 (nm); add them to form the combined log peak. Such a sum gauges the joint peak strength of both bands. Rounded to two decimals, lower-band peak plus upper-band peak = 3.71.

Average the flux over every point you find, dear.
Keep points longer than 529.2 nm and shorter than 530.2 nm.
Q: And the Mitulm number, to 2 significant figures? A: 5.9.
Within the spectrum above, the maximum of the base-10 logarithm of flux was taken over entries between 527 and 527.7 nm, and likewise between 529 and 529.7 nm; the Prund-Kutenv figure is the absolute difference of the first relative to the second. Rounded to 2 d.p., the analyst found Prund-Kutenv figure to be 0.05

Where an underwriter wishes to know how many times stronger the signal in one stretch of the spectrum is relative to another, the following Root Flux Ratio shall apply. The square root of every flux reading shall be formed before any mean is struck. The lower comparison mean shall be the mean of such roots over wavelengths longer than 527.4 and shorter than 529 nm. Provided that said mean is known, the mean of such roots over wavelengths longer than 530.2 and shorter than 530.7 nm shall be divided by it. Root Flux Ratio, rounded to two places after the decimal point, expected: 1.04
